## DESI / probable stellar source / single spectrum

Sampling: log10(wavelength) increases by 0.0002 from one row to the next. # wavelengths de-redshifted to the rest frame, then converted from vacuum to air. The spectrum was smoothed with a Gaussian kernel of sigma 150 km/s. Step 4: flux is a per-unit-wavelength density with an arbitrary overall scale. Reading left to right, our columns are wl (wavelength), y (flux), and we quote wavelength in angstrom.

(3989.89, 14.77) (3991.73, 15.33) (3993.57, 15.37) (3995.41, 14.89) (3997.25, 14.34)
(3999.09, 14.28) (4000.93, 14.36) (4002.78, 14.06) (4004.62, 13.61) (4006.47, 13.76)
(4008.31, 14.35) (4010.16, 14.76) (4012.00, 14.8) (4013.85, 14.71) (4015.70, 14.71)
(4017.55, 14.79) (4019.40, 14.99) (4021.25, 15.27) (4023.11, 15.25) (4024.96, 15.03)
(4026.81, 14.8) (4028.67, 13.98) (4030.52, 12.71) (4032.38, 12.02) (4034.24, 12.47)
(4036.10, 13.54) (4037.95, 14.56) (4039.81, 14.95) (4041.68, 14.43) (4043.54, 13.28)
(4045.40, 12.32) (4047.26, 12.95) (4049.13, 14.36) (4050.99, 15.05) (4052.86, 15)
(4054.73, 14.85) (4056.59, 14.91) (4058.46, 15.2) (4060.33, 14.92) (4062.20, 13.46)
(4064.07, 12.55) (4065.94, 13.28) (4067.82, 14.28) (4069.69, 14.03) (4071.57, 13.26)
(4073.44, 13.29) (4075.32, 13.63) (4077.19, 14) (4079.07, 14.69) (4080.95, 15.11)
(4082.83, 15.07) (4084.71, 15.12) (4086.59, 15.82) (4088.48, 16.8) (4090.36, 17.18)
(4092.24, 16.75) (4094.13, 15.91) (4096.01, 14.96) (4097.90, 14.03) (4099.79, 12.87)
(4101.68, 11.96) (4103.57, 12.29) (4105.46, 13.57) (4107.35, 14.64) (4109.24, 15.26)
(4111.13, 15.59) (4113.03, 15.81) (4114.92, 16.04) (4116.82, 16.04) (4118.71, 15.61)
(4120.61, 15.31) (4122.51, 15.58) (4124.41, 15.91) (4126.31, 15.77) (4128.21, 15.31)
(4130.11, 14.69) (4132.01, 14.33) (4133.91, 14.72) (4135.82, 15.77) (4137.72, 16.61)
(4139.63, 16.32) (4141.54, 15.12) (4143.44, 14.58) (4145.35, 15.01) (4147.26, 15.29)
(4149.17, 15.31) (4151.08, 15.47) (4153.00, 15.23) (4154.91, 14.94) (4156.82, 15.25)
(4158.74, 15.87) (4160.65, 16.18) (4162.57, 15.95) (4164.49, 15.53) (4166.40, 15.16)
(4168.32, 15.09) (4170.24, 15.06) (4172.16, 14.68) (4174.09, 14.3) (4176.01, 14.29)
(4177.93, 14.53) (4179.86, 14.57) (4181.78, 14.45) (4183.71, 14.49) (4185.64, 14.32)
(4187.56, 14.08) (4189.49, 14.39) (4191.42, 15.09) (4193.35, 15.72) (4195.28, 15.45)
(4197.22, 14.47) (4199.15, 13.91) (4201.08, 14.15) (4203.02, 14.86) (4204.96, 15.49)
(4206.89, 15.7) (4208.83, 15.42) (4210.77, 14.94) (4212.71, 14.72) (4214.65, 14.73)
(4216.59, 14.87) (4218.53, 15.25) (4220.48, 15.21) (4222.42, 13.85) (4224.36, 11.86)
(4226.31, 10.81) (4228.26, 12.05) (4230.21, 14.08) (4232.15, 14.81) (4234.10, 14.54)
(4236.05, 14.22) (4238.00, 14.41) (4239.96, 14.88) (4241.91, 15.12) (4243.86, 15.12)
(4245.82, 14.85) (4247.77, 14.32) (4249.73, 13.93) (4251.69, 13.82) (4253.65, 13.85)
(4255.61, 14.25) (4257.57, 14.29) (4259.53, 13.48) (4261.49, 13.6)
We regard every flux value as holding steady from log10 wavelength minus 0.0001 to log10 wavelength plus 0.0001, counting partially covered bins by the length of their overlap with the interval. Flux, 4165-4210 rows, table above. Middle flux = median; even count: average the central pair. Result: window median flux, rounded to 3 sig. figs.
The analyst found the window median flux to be 14.6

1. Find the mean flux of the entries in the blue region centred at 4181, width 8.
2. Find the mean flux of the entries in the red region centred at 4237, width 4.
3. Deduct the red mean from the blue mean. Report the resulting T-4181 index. 0.19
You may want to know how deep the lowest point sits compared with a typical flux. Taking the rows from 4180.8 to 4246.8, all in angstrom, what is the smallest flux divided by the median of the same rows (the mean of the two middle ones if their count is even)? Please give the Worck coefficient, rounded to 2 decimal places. 0.73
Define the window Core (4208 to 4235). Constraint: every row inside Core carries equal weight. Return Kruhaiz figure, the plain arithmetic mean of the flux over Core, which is 14.1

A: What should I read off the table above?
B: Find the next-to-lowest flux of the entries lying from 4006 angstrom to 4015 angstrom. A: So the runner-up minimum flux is 14.35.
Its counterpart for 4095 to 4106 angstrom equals 12.29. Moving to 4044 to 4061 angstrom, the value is 12.95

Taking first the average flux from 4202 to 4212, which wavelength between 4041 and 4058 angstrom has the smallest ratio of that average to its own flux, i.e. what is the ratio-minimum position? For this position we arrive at 4050.99 angstrom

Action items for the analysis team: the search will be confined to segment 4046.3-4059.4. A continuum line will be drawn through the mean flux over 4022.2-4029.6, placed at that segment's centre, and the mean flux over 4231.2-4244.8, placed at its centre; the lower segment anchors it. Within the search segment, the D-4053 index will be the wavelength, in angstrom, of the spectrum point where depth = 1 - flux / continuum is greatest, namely 4047.26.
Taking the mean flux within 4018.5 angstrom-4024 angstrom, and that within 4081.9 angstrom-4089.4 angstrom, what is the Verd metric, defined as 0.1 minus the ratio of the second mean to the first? -0.94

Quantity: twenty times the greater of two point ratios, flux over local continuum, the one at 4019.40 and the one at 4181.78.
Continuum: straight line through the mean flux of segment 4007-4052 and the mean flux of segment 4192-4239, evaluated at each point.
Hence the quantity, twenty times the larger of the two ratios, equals 21.2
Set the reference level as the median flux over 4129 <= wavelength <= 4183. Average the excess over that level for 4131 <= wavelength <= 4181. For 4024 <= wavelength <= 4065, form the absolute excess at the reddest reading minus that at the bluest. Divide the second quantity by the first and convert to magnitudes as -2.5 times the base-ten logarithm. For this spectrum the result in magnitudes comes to -3.6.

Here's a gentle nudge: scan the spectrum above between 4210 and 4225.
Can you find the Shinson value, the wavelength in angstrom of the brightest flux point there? 4218.53 angstrom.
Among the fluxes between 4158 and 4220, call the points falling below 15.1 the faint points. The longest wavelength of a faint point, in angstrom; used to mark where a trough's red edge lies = 4216.59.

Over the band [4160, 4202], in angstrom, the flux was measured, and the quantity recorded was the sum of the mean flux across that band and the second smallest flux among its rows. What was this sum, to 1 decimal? 28.9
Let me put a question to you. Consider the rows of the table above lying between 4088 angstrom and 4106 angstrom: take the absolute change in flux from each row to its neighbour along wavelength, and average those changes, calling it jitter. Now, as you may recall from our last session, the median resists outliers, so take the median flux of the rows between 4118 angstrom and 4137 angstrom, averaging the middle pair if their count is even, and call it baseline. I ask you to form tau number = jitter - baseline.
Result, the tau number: -14.6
